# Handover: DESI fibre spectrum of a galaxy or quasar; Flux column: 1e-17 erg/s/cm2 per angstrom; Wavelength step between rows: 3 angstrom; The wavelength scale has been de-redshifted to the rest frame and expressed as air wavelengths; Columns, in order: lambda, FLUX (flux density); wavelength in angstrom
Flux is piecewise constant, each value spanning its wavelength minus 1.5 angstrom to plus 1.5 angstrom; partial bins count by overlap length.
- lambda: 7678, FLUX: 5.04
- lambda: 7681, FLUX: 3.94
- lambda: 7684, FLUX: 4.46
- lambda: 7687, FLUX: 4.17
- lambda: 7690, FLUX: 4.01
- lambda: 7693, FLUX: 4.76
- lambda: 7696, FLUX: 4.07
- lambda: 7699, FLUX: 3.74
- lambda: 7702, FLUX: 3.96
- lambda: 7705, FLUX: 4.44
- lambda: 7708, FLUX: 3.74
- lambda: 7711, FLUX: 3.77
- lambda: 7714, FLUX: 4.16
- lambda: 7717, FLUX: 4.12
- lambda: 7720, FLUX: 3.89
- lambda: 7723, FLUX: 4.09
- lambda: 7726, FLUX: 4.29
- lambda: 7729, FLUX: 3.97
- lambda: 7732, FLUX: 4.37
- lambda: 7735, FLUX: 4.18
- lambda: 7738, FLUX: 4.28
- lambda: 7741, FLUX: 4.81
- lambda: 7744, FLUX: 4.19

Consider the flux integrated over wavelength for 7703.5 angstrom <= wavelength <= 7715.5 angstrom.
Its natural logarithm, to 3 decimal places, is 3.878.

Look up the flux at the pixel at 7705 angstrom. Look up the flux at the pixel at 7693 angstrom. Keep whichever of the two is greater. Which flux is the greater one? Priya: 4.8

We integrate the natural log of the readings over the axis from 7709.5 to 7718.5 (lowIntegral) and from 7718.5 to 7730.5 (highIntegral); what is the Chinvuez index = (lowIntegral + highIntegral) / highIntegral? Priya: 1.7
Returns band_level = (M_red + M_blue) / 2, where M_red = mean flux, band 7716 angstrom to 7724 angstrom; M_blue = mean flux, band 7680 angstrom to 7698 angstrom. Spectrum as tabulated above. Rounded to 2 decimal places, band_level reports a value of 4.13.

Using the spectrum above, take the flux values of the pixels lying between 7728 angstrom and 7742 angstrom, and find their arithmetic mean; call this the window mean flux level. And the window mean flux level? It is 4.32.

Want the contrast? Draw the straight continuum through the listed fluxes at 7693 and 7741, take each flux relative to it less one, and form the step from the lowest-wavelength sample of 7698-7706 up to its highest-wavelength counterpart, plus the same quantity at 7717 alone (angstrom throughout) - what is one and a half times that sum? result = 0.010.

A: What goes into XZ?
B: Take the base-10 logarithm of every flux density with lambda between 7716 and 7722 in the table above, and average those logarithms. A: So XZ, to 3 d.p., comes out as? 0.602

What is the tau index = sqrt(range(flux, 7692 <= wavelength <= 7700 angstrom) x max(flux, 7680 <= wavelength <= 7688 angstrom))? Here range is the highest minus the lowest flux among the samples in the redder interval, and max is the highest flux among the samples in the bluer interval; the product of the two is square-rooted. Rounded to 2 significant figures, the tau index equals 2.1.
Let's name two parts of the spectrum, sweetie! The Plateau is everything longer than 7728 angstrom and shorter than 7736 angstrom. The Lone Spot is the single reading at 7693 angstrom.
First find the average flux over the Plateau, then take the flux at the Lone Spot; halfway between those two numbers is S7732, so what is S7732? 4.47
